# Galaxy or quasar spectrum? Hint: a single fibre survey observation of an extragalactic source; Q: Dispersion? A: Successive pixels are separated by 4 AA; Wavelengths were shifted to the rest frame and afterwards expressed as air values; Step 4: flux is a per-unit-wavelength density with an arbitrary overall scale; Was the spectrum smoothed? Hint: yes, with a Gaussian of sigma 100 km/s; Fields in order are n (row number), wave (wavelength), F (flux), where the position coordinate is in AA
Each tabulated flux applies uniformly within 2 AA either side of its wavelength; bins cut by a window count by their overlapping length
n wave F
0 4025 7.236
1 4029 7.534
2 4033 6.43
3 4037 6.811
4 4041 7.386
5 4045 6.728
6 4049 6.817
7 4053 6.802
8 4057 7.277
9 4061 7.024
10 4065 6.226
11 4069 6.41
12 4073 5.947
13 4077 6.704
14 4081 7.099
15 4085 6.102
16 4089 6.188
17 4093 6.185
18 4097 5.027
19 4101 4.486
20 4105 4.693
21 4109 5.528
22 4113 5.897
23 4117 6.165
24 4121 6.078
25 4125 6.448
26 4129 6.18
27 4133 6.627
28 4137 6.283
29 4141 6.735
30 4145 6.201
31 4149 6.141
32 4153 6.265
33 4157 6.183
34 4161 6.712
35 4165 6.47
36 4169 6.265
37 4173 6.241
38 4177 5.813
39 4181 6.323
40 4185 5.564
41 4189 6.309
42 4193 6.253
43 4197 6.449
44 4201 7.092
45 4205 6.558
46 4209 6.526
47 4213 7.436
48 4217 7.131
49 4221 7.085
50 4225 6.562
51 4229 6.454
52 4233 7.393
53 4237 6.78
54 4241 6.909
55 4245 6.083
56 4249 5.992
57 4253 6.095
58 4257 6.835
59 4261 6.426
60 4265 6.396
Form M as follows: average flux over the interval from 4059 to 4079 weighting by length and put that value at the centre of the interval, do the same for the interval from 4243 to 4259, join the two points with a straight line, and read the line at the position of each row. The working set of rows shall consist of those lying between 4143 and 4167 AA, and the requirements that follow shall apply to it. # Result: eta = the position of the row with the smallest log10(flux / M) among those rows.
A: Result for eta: 4149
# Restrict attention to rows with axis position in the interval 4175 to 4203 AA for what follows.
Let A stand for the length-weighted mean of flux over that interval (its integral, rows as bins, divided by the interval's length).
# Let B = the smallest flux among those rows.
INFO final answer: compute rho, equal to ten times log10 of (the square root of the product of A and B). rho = 7.71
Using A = 6.3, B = 5.564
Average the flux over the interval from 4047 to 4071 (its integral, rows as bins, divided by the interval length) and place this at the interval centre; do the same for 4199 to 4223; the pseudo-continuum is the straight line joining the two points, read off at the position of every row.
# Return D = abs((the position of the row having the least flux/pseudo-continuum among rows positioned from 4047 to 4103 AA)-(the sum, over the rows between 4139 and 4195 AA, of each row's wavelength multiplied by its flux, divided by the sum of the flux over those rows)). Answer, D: 65.7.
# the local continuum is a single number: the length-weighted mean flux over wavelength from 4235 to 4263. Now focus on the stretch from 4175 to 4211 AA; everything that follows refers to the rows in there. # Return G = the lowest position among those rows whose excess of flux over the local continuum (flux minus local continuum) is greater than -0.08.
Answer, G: 4197 AA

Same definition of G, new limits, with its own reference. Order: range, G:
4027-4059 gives 4029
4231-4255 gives 4233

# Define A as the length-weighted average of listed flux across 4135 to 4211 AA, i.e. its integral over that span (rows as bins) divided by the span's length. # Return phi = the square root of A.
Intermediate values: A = 6.34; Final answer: 2.52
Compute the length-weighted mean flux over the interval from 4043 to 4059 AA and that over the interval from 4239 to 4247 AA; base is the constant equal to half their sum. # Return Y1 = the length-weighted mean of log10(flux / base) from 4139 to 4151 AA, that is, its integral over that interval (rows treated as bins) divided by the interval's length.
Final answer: -0.023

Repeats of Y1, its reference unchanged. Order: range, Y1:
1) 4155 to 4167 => -0.016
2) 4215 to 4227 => 0.014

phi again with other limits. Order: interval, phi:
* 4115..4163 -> 2.52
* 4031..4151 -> 2.51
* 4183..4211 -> 2.53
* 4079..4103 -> 2.42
